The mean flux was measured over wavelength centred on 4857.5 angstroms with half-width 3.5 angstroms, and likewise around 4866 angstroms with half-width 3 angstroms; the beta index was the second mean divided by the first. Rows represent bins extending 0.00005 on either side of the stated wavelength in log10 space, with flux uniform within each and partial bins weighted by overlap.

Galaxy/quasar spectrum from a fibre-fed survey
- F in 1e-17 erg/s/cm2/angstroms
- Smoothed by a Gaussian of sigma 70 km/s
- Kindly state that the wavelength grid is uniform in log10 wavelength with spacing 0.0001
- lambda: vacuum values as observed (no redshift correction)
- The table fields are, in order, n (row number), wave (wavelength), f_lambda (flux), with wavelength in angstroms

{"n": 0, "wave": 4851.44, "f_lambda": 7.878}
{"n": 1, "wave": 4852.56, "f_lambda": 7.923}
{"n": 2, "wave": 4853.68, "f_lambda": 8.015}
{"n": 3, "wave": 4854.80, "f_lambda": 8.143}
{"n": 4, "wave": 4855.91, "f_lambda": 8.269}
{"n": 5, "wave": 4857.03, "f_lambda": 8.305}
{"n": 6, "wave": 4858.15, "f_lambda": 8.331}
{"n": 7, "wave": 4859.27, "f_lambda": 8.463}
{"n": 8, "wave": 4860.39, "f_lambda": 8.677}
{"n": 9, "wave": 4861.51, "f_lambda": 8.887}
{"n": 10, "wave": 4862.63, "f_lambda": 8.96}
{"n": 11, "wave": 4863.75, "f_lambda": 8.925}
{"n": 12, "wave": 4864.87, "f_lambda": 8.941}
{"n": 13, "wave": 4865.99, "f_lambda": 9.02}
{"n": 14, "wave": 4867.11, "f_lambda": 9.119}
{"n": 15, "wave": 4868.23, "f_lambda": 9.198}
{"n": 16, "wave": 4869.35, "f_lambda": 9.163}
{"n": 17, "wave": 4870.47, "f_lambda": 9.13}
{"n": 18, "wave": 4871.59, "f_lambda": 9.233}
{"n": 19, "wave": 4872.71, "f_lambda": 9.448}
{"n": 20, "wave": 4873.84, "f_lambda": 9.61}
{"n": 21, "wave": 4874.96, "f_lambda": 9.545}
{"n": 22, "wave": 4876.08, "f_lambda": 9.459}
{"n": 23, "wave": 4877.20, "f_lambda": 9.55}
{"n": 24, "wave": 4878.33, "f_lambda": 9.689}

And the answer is 1.08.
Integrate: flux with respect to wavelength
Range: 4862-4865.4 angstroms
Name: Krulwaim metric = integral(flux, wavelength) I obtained 30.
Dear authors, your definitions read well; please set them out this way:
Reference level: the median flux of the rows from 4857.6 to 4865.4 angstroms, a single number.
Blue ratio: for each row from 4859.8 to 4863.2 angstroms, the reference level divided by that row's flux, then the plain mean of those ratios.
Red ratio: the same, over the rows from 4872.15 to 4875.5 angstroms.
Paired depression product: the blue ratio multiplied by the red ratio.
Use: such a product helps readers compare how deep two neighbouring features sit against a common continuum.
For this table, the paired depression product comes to 0.94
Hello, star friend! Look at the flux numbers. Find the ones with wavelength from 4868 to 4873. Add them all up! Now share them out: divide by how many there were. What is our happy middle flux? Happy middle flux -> 9.2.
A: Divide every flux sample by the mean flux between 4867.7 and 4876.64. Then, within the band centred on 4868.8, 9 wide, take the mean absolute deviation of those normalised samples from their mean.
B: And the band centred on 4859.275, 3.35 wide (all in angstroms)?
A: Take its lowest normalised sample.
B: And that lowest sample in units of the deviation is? 80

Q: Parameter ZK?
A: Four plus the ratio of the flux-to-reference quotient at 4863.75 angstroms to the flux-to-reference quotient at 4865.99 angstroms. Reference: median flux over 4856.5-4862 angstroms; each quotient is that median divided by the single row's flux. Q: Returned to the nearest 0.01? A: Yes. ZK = 5.01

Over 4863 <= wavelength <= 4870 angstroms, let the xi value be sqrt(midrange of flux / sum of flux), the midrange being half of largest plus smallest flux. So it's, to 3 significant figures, 0.408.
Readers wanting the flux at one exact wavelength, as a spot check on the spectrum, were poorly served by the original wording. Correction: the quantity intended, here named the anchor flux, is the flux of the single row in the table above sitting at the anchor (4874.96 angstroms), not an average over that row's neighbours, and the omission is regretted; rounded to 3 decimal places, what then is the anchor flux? 9.545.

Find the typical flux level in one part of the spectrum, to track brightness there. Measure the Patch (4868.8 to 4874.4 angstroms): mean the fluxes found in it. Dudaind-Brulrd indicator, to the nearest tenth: 9.3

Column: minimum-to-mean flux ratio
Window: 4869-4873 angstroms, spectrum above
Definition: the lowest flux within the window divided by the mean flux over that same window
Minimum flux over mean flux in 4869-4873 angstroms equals 0.988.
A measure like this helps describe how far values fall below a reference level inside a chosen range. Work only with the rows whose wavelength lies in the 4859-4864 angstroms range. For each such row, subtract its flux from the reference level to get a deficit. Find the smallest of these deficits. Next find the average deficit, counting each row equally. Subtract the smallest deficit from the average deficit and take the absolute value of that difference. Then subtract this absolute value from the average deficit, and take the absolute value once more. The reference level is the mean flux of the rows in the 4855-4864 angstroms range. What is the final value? 0.4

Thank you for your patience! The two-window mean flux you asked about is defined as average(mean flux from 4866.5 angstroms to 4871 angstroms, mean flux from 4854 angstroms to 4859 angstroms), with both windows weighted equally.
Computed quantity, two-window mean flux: 8.7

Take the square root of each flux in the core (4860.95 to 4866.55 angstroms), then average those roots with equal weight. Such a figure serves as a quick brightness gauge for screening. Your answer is 2.99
